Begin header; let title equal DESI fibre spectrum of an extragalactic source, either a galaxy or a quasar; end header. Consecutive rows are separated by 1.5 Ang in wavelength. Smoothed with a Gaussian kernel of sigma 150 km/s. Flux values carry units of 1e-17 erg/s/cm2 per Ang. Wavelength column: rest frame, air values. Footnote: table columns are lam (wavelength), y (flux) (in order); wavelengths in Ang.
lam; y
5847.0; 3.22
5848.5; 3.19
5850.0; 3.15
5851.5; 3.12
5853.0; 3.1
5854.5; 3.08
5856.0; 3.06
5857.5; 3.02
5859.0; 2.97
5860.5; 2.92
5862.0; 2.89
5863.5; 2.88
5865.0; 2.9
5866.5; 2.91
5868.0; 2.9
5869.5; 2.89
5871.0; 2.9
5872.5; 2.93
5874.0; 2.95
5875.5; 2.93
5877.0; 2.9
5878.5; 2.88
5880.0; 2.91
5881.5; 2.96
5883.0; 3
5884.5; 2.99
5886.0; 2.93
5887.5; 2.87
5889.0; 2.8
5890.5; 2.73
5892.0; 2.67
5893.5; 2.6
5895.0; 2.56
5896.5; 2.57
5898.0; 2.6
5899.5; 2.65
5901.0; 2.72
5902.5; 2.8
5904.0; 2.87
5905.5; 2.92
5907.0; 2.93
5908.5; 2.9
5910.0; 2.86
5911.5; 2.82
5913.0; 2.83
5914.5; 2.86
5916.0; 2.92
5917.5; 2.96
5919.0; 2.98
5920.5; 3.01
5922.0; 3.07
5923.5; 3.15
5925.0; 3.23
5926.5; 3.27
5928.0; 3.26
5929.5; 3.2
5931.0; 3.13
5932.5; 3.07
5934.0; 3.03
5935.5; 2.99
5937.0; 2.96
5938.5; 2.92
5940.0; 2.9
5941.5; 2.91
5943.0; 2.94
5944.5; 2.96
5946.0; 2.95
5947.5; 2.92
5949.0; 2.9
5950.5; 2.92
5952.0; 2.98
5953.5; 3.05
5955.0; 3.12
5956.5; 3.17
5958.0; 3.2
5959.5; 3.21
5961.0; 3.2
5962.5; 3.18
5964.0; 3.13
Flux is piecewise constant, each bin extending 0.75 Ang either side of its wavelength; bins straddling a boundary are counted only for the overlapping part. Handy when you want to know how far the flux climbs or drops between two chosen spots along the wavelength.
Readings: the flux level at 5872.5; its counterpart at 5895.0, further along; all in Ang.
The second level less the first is -0.4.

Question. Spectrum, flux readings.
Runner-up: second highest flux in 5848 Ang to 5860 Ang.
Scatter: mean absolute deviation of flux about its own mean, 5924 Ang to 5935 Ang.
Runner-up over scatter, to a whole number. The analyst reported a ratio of 39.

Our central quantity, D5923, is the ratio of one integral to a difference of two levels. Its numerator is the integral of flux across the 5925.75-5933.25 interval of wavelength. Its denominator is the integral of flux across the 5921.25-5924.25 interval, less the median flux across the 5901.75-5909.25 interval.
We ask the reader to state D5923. 3.7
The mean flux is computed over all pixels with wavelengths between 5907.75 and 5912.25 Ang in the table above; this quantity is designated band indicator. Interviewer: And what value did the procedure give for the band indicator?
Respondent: 2.86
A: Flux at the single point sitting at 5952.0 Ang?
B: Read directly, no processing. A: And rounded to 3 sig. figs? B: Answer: 2.98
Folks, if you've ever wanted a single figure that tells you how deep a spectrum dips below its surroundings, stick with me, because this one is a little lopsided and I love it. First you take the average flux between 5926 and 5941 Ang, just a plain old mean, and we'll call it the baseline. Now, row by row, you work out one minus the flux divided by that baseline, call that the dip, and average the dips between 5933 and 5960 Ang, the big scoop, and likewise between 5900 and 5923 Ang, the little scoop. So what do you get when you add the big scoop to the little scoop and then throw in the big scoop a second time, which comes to 0.10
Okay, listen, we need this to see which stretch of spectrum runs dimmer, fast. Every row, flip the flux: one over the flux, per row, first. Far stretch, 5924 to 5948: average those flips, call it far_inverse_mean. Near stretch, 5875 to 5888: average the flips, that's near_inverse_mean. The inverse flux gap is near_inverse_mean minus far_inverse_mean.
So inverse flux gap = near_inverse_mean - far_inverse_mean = 0.01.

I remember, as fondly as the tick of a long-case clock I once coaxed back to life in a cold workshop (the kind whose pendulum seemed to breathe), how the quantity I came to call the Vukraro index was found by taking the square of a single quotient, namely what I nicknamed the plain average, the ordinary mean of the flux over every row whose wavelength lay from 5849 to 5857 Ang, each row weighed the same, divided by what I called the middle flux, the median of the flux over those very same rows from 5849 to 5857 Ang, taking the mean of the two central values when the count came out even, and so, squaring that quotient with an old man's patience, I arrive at 1.001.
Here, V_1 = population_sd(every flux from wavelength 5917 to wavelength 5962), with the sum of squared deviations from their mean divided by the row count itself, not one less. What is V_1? 0.12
